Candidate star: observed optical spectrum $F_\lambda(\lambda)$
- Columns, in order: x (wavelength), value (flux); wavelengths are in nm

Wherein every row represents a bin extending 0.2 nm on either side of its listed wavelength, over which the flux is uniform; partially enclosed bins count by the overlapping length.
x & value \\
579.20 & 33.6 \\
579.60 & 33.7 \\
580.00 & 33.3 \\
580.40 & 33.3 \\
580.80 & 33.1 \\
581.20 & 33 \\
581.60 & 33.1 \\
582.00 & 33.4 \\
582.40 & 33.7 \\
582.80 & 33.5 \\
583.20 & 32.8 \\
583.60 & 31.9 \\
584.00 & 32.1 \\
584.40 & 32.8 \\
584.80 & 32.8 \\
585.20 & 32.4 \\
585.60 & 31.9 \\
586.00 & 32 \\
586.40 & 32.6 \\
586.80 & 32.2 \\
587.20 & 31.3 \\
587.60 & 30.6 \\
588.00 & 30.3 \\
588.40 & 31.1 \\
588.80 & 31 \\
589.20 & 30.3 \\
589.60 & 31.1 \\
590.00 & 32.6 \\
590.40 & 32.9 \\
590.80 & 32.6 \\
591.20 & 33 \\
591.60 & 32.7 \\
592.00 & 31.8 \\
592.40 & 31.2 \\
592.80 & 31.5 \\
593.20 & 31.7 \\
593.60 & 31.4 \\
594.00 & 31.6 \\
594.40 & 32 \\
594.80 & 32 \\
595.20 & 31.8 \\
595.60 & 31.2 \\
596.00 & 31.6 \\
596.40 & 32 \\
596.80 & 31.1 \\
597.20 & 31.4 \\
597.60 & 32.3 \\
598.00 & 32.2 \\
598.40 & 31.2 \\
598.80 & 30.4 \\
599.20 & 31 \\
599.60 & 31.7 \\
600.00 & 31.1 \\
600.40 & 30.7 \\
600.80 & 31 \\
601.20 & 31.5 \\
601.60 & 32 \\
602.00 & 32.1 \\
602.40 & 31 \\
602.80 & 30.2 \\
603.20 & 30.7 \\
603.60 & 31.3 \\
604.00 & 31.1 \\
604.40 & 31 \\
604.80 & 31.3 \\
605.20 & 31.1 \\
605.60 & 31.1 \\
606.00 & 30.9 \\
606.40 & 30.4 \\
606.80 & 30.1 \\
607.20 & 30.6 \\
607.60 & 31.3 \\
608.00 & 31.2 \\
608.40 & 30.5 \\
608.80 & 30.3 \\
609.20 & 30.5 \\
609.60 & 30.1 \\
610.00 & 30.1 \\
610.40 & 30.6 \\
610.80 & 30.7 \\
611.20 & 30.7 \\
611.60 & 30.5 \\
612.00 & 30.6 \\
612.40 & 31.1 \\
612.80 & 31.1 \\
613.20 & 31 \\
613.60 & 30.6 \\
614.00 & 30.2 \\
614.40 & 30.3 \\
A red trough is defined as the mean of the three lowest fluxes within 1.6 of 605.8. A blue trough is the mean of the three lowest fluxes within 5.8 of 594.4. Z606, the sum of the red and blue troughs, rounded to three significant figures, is 60.9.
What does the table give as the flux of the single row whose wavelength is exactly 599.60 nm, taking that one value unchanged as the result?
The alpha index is 31.7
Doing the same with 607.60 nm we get 31.3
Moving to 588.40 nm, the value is 31.1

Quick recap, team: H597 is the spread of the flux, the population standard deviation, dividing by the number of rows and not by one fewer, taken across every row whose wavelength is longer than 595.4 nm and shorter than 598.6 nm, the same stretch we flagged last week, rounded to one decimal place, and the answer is 0.4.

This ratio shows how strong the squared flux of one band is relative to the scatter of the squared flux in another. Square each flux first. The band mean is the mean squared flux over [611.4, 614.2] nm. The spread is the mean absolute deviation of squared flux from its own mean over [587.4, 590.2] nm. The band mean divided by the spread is 29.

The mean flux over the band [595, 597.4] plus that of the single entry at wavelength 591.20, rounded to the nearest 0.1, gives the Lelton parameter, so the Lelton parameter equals 64.5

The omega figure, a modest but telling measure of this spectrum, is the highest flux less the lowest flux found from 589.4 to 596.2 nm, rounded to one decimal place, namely 1.9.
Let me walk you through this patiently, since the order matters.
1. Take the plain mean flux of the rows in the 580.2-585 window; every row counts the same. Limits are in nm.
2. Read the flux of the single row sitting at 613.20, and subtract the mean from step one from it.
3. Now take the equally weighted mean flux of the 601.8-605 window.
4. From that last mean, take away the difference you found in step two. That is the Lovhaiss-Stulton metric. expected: 33.0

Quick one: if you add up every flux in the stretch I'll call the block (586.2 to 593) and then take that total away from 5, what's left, -534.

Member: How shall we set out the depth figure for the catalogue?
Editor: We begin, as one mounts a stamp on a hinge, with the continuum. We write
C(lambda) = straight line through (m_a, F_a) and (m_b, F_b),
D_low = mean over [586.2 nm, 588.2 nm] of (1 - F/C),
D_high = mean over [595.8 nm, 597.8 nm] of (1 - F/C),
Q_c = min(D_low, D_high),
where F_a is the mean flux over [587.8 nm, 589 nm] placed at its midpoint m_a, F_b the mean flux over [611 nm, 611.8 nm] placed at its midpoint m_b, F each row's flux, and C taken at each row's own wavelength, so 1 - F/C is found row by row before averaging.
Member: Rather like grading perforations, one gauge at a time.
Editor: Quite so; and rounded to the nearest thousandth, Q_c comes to -0.031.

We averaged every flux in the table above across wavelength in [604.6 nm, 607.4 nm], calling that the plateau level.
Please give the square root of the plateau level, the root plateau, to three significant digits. 5.55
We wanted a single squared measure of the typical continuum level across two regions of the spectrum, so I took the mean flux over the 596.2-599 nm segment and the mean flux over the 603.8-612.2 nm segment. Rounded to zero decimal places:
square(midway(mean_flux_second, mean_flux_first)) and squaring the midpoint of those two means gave 968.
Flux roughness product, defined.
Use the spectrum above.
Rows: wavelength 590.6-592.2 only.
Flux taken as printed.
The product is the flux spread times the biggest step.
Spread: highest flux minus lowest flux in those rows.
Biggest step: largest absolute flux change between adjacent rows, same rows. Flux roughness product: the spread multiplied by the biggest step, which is 1.1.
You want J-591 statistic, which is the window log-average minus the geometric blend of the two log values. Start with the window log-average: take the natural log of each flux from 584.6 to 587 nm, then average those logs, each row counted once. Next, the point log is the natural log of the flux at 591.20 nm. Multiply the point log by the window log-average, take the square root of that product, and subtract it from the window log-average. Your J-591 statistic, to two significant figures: -0.010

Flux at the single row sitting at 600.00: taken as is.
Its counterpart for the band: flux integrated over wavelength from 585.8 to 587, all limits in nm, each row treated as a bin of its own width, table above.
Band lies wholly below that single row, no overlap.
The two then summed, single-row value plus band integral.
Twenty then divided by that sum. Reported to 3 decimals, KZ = 0.286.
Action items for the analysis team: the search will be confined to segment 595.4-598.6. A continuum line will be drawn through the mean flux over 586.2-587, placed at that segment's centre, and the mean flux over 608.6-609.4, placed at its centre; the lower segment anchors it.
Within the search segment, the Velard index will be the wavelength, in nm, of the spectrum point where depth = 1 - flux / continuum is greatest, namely 595.60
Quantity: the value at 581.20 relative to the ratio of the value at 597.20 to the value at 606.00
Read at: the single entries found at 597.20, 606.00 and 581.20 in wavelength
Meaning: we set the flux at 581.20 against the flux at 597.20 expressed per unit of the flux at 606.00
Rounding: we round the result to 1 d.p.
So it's 32.5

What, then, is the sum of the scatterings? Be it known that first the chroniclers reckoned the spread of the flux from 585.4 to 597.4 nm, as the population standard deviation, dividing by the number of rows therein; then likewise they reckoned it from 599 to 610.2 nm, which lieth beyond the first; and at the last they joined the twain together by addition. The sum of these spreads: 1.23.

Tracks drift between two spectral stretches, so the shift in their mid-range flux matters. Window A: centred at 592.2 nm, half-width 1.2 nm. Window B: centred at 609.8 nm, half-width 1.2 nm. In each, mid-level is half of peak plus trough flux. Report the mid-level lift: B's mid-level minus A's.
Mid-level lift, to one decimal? -1.7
